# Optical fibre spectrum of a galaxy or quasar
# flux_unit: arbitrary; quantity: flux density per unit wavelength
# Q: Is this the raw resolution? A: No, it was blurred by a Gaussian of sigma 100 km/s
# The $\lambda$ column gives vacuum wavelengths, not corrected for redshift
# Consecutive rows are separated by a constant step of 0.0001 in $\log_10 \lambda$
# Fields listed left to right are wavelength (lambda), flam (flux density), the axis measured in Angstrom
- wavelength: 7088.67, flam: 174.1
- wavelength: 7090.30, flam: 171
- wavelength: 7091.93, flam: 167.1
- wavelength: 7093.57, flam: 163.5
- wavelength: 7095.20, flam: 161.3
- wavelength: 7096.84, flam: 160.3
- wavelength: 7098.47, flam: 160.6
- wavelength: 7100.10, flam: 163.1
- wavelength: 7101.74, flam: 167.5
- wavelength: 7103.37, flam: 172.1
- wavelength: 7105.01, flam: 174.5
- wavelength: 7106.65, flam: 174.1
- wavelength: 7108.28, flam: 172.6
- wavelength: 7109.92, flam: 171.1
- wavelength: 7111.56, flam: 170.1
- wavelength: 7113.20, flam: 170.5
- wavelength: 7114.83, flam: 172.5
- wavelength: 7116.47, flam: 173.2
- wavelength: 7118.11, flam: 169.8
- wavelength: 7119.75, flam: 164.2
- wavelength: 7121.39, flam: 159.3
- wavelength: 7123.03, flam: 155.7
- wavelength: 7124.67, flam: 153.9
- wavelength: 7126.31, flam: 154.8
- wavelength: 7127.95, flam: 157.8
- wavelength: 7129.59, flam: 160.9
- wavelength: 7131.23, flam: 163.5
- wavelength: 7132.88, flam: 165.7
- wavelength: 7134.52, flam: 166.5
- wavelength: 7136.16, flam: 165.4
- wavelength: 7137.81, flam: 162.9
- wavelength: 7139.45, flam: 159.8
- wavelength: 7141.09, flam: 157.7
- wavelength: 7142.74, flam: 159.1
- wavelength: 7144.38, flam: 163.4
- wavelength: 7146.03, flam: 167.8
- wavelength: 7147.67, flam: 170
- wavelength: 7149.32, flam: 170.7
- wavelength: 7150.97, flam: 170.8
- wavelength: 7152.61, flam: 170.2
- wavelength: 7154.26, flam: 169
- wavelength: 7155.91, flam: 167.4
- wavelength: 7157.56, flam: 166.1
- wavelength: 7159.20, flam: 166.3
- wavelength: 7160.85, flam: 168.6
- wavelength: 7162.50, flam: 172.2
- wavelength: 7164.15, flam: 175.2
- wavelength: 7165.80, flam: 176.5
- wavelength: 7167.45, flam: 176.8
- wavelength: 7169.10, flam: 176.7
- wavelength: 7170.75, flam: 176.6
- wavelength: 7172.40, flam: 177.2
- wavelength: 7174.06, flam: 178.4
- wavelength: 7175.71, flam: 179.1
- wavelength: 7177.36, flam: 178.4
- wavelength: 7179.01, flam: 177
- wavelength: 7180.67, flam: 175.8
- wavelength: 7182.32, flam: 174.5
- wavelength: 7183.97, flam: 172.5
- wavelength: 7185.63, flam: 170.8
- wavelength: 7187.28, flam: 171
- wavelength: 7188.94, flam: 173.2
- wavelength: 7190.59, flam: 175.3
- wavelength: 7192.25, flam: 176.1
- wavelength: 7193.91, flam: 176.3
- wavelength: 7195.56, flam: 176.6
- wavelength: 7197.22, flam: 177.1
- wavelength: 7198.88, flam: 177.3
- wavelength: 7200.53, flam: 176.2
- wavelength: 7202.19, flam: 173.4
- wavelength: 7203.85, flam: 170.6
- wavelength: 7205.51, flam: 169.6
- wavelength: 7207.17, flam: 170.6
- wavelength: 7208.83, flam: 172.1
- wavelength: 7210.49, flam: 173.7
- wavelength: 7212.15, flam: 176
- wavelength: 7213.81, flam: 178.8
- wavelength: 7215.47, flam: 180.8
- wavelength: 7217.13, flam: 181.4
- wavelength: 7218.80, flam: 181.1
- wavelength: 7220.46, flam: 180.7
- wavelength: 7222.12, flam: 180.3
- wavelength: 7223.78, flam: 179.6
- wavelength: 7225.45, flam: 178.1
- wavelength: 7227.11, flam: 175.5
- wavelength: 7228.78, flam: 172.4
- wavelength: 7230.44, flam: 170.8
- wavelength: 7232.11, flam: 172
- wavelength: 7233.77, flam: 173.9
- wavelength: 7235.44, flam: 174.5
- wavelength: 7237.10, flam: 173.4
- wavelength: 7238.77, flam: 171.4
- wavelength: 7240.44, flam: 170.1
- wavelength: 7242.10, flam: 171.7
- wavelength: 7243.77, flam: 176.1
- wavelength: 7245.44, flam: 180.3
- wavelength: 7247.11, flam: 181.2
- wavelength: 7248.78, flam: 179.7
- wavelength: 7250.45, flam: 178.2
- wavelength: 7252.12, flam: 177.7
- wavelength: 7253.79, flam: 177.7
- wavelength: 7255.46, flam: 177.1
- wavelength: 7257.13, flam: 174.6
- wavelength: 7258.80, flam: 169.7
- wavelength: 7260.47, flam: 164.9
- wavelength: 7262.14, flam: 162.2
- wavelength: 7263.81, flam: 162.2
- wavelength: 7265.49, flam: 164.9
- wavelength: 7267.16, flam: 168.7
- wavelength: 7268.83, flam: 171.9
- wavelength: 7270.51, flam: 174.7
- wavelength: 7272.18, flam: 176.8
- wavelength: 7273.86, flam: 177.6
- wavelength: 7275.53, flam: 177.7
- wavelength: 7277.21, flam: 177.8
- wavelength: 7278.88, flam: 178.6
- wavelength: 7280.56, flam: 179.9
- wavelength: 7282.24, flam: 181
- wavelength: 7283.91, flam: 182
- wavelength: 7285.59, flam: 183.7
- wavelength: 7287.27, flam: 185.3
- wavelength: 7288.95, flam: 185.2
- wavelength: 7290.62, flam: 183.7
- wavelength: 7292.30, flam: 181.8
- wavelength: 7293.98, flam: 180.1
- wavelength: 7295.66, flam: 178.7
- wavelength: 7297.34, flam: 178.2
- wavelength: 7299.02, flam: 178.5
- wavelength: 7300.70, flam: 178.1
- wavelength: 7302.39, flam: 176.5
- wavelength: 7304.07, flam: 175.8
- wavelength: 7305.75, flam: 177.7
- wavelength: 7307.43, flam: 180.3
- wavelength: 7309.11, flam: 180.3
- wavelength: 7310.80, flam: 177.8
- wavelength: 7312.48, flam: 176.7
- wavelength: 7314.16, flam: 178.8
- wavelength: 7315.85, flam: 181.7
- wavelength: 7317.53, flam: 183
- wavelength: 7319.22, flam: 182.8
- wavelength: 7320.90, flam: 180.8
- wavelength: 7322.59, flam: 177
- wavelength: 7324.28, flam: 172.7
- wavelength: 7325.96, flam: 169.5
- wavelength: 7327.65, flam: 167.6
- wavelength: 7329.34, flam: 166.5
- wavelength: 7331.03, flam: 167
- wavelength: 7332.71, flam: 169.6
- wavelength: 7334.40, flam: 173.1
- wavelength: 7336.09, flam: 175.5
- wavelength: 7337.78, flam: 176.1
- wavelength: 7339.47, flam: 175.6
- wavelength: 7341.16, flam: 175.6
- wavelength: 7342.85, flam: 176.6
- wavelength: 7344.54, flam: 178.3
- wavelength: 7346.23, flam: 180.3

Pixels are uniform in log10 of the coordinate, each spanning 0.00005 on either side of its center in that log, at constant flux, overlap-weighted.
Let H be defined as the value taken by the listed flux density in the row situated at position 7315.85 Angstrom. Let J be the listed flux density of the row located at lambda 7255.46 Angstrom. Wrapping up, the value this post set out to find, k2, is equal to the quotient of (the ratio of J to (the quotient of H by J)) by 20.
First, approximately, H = 181.7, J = 177.1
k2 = 8.6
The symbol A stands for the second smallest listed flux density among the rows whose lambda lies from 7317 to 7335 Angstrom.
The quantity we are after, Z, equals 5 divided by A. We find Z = 0.0299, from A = 167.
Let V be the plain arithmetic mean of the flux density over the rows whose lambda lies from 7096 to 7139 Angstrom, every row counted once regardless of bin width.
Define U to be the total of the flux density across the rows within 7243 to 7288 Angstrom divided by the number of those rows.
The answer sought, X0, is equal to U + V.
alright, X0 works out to 341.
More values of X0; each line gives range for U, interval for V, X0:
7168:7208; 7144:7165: 344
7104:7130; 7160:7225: 342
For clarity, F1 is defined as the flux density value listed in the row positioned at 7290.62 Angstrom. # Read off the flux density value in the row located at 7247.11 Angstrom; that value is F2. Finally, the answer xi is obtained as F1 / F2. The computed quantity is 1.01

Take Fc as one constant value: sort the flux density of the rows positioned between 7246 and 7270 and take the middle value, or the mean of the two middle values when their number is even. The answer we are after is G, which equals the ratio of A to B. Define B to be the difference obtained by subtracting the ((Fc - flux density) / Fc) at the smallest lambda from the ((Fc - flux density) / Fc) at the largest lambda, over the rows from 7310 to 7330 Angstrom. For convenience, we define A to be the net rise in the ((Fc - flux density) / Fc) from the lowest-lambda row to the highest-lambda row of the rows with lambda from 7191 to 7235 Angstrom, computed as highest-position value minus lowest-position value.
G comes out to 0.19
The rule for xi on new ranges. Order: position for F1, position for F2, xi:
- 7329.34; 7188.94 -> 0.96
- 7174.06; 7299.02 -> 1.00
